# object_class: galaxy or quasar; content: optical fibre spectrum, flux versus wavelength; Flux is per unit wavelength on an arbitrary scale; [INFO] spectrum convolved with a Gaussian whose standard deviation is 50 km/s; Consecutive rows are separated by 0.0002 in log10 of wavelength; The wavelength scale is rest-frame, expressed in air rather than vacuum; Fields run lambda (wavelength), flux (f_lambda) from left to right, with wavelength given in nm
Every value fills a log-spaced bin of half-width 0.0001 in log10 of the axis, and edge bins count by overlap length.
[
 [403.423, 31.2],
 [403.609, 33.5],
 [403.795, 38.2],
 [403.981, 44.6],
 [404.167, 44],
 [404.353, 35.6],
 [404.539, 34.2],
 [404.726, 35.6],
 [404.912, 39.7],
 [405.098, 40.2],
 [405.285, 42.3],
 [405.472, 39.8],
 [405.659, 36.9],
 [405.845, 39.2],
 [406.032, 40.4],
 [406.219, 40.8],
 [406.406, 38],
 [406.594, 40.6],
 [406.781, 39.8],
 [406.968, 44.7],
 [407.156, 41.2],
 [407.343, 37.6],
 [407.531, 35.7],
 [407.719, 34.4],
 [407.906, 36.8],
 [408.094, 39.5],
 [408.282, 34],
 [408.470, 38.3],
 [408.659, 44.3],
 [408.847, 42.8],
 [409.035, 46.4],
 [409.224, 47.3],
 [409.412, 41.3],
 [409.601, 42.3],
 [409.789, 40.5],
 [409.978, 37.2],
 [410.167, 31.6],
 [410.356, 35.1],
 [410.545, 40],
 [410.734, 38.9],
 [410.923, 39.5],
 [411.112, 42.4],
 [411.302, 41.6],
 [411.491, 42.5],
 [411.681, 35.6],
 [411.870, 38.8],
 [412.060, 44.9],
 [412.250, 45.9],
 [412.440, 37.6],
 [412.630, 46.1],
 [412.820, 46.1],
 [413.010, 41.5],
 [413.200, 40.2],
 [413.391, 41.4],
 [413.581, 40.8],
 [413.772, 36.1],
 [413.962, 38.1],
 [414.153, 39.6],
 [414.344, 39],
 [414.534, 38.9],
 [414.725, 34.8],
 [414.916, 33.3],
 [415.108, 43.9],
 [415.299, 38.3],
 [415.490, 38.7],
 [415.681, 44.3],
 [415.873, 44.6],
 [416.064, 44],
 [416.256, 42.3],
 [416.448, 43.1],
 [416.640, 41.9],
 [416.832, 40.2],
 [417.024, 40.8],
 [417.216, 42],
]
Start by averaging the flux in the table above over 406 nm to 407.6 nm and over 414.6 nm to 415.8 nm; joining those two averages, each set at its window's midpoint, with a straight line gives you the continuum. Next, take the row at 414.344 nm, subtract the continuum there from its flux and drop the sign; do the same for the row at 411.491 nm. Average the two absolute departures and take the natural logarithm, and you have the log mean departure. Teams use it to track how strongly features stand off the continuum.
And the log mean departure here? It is 0.47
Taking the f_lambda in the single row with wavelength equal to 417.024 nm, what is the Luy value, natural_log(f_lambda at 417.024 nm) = 3.71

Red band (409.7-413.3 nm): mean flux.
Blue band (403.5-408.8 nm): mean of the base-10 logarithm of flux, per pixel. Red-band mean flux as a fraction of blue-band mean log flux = 25.4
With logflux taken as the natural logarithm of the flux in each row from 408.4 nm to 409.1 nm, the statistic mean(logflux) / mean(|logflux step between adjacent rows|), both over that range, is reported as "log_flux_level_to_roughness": 43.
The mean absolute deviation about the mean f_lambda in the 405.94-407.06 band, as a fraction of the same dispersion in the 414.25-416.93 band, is 0.46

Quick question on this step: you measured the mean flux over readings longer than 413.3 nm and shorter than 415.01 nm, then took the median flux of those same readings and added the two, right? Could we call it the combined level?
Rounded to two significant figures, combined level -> 77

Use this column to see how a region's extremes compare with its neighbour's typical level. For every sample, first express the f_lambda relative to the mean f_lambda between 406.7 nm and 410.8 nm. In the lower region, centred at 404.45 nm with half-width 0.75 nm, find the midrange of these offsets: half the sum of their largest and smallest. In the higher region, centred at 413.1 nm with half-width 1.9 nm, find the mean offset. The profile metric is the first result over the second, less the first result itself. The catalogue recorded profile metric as -0.08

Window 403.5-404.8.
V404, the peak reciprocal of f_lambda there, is 0.0299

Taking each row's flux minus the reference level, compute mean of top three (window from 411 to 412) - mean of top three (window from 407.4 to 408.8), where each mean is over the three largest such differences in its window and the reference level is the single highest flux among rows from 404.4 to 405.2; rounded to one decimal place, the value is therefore 1.5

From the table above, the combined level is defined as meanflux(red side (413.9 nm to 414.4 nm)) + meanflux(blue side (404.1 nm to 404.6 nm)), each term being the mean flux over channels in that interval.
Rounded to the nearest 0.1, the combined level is 76.8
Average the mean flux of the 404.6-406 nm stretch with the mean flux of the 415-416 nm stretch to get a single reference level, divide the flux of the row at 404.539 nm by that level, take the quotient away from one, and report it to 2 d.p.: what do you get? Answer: 0.16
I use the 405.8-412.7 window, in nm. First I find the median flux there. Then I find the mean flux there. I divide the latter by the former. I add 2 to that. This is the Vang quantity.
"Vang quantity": 3.00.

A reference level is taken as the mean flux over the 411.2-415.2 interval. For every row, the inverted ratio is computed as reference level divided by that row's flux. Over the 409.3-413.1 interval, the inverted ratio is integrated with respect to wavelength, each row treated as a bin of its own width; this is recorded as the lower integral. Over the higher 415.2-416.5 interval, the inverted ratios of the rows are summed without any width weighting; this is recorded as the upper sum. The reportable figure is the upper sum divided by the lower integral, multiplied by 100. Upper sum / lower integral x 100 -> 176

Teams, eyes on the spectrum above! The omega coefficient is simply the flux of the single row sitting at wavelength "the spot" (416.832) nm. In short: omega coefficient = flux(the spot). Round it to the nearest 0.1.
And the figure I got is 40.2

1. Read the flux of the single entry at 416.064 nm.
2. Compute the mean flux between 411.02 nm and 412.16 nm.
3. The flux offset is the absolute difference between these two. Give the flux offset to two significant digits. 3.0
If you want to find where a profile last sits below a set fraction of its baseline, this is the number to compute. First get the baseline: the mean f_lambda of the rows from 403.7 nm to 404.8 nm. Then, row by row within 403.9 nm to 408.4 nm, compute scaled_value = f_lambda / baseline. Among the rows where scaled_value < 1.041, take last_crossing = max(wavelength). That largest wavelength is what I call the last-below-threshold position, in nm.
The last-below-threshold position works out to 408.282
